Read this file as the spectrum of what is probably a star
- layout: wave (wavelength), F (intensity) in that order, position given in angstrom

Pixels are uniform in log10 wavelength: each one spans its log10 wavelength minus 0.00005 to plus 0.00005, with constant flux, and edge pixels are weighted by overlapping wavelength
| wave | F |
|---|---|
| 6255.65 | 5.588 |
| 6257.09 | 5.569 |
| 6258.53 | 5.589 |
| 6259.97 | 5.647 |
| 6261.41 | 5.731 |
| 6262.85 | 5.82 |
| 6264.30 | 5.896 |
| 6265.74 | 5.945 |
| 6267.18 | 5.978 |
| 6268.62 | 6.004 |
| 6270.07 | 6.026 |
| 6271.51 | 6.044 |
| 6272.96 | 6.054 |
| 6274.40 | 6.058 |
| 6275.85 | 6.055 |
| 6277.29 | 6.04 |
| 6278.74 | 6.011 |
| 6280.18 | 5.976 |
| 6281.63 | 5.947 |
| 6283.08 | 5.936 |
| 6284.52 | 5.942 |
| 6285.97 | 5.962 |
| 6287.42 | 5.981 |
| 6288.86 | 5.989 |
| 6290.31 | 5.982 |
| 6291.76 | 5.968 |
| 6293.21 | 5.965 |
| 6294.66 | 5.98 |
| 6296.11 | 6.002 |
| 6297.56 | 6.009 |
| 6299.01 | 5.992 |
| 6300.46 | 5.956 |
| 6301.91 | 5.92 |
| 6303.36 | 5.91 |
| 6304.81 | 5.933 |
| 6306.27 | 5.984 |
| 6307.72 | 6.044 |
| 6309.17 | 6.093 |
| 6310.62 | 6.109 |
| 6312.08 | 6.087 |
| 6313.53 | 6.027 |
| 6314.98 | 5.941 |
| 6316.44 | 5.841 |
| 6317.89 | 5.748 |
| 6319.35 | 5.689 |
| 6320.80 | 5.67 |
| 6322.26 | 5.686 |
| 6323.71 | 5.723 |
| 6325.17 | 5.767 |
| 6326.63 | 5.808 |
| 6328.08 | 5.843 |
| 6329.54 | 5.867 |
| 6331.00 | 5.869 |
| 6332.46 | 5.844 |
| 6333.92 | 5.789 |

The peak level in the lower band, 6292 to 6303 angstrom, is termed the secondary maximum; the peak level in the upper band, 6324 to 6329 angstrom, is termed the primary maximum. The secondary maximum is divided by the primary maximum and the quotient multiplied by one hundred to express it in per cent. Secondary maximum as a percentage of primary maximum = 103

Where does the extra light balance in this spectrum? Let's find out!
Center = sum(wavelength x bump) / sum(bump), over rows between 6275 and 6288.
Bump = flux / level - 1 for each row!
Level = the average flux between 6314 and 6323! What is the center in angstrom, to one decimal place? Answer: 6281.1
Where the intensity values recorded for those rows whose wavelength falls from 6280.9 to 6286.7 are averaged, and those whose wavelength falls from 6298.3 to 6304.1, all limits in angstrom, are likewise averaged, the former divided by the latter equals 1.00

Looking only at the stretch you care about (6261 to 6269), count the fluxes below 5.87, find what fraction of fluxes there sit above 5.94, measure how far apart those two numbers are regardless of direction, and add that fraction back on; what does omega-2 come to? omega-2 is 2.0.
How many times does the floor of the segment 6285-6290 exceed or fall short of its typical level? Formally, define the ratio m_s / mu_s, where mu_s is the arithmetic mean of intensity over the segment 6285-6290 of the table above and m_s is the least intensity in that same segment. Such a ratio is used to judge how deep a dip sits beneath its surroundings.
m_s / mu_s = 0.997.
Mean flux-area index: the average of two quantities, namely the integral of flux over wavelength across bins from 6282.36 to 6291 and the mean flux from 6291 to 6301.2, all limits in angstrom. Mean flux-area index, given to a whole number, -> 29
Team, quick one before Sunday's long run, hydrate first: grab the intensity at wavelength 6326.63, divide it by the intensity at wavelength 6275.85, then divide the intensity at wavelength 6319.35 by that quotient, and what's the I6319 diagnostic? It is 5.93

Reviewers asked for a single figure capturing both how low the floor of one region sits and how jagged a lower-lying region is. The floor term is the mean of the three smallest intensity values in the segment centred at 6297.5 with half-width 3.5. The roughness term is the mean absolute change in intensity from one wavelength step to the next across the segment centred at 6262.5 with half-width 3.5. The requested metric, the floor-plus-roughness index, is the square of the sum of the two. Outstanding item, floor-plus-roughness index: 36.6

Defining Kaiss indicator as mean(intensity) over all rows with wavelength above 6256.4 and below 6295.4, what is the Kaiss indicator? 5.93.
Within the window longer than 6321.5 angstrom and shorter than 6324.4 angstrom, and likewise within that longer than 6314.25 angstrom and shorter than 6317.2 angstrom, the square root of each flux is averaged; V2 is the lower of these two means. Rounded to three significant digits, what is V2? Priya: 2.39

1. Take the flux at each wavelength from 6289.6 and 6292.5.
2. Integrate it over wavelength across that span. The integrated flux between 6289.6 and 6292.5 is 17.31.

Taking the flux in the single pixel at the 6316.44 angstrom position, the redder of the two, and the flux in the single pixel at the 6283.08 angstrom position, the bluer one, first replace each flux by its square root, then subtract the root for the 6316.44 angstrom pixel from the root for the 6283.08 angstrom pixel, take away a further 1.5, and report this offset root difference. -1.48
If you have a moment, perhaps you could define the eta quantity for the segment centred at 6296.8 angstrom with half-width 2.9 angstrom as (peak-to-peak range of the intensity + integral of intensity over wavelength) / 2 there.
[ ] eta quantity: 17.4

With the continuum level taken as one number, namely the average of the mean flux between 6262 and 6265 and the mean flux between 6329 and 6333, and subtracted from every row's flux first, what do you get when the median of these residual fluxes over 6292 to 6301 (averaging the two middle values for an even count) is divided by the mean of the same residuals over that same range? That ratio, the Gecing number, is 1.02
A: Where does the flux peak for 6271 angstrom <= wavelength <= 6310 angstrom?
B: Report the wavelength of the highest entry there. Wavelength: 6309.17 angstrom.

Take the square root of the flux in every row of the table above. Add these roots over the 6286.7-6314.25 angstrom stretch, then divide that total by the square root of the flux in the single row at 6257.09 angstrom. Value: 20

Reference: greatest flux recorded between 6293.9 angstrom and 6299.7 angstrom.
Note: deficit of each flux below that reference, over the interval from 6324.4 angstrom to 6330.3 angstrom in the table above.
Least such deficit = 0.14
